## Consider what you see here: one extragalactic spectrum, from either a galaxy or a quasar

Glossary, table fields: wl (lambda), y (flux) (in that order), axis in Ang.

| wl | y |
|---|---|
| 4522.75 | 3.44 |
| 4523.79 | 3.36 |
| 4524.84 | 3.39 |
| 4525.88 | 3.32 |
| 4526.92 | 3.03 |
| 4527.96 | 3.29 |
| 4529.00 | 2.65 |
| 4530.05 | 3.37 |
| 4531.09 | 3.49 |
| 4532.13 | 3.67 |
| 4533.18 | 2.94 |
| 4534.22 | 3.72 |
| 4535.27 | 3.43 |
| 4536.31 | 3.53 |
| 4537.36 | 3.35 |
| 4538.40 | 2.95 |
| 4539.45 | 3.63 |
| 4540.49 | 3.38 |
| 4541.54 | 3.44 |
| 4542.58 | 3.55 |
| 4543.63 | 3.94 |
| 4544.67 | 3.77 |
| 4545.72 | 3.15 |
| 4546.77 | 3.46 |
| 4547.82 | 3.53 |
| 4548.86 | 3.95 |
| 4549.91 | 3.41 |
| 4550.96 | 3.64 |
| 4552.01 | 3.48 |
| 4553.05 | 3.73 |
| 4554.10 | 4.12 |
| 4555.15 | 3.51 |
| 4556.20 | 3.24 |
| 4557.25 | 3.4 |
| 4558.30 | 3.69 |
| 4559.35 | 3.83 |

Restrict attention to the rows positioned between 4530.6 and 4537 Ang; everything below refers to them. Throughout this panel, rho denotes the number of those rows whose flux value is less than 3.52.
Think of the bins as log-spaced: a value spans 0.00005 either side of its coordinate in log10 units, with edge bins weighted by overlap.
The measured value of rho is 3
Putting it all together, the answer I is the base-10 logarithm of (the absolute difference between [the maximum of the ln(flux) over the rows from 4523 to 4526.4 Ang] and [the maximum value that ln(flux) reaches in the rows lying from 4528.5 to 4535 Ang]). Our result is -1.03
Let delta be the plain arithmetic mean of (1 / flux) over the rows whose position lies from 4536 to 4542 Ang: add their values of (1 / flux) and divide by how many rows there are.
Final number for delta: 0.30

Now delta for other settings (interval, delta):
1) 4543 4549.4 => 0.28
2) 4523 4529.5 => 0.32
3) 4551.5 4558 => 0.28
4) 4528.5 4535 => 0.31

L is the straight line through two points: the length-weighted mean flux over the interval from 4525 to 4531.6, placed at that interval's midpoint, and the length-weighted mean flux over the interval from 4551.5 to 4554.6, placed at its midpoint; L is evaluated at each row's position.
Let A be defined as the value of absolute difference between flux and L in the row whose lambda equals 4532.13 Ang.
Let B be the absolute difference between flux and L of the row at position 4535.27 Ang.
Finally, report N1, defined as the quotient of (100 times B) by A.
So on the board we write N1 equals 17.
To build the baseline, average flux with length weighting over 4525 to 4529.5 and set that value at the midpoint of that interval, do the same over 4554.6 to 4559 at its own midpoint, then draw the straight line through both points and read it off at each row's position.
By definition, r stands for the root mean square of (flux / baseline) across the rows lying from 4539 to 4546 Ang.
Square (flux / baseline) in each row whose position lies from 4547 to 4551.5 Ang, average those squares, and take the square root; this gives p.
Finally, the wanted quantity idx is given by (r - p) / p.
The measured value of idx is 0.0037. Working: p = 1.08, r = 1.08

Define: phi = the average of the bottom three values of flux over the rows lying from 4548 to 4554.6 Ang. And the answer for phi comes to 3.51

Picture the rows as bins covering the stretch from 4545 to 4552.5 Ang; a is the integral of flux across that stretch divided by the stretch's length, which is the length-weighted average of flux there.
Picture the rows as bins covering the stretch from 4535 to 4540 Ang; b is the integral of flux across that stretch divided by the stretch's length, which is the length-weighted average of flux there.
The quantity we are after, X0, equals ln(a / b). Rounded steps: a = 3.52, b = 3.38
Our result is 0.04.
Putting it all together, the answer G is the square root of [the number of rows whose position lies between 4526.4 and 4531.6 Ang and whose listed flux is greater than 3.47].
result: 1.00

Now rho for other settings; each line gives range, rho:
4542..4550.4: 3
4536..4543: 4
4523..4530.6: 7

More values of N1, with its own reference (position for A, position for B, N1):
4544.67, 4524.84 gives 146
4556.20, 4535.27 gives 10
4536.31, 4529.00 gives 414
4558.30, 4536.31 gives 64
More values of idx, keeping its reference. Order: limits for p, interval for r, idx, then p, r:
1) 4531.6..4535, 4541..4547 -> -0.0136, 1.09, 1.07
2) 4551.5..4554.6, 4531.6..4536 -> -0.0181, 1.10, 1.08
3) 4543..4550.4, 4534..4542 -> -0.0161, 1.08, 1.06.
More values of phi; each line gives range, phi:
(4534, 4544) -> 3.23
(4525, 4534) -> 2.87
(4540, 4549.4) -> 3.32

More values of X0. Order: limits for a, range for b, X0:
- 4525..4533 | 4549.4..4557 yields -0.10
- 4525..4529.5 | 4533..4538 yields -0.09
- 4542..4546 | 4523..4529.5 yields 0.13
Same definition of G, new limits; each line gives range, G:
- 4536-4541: 1.41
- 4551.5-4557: 2.00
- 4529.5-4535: 1.73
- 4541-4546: 1.73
